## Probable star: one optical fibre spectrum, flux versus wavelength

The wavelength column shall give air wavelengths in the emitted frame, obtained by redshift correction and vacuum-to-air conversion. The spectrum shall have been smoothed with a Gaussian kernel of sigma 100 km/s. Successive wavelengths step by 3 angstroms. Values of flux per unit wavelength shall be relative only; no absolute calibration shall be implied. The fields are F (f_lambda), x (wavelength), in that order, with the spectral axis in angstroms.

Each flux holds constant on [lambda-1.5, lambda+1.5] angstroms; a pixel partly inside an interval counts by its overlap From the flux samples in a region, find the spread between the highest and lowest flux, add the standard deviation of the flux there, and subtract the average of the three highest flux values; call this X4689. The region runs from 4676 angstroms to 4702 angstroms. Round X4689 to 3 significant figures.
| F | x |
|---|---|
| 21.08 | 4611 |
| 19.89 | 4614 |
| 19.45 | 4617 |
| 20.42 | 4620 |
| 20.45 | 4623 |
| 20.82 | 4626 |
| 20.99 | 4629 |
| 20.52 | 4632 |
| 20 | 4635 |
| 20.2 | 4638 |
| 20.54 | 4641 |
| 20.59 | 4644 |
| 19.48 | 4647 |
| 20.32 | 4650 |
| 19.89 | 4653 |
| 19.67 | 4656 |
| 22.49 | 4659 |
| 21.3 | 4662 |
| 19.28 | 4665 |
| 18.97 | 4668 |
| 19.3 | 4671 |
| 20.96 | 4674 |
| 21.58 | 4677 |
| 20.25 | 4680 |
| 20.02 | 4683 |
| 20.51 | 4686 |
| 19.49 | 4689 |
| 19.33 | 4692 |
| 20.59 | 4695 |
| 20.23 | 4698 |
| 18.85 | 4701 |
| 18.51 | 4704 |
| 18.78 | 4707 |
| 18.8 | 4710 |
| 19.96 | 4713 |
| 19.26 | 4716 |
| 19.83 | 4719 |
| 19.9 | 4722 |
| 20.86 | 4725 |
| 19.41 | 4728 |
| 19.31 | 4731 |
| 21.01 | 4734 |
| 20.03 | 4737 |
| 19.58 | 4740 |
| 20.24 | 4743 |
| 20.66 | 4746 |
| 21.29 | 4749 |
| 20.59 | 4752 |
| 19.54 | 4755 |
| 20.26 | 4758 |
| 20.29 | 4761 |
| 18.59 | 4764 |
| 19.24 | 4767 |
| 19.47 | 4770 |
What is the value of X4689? -17.4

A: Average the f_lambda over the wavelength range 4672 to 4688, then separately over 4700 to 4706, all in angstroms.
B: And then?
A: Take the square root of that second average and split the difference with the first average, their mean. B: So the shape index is 12.5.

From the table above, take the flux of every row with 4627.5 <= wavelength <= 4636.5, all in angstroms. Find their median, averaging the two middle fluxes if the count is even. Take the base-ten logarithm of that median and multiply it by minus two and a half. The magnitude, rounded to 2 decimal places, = -3.28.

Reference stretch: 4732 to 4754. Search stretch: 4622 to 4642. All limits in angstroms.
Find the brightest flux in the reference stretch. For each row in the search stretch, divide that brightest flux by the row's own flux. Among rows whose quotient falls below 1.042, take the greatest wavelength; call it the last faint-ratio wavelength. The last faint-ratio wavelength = 4641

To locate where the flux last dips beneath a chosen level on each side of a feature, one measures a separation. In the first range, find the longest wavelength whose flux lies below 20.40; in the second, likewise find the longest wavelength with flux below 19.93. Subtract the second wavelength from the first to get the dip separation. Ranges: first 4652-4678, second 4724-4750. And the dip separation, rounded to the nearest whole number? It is -69 angstroms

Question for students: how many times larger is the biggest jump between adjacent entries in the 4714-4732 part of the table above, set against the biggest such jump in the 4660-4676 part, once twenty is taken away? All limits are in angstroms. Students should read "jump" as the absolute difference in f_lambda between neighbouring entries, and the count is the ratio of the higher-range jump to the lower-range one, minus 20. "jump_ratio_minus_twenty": -19.3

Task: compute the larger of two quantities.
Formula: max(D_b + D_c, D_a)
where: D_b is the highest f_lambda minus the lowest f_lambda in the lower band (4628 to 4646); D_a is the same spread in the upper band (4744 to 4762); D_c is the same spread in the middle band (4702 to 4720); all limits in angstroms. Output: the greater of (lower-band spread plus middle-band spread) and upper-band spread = 2.4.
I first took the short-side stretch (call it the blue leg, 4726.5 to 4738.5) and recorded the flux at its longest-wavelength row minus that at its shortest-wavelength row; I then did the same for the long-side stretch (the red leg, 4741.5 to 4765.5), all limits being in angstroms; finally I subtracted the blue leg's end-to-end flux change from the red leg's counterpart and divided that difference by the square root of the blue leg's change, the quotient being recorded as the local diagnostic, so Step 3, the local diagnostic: -2.9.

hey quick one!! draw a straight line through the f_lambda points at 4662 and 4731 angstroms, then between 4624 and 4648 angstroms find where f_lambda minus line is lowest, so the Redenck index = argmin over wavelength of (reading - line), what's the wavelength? 4647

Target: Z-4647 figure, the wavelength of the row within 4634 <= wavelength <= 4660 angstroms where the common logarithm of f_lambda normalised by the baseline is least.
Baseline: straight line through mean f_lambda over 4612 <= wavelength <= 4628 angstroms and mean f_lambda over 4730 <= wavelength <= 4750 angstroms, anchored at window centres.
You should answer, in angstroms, 4647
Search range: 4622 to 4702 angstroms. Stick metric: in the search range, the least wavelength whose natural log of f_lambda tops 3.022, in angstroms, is 4626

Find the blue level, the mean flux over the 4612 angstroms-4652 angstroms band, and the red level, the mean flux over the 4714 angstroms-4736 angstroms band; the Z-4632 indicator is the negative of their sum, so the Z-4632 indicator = -40.2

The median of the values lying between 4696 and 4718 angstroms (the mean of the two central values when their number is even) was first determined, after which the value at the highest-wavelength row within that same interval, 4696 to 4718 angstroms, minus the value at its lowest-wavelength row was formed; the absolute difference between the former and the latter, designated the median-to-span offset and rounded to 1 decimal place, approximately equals 19.8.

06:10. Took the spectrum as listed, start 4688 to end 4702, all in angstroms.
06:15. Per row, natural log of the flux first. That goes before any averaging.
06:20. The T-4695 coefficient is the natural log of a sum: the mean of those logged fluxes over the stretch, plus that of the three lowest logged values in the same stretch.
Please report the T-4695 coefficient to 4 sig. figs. 1.781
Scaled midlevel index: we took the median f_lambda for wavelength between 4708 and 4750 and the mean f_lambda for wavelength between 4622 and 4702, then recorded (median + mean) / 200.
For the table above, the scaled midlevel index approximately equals 0.2009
